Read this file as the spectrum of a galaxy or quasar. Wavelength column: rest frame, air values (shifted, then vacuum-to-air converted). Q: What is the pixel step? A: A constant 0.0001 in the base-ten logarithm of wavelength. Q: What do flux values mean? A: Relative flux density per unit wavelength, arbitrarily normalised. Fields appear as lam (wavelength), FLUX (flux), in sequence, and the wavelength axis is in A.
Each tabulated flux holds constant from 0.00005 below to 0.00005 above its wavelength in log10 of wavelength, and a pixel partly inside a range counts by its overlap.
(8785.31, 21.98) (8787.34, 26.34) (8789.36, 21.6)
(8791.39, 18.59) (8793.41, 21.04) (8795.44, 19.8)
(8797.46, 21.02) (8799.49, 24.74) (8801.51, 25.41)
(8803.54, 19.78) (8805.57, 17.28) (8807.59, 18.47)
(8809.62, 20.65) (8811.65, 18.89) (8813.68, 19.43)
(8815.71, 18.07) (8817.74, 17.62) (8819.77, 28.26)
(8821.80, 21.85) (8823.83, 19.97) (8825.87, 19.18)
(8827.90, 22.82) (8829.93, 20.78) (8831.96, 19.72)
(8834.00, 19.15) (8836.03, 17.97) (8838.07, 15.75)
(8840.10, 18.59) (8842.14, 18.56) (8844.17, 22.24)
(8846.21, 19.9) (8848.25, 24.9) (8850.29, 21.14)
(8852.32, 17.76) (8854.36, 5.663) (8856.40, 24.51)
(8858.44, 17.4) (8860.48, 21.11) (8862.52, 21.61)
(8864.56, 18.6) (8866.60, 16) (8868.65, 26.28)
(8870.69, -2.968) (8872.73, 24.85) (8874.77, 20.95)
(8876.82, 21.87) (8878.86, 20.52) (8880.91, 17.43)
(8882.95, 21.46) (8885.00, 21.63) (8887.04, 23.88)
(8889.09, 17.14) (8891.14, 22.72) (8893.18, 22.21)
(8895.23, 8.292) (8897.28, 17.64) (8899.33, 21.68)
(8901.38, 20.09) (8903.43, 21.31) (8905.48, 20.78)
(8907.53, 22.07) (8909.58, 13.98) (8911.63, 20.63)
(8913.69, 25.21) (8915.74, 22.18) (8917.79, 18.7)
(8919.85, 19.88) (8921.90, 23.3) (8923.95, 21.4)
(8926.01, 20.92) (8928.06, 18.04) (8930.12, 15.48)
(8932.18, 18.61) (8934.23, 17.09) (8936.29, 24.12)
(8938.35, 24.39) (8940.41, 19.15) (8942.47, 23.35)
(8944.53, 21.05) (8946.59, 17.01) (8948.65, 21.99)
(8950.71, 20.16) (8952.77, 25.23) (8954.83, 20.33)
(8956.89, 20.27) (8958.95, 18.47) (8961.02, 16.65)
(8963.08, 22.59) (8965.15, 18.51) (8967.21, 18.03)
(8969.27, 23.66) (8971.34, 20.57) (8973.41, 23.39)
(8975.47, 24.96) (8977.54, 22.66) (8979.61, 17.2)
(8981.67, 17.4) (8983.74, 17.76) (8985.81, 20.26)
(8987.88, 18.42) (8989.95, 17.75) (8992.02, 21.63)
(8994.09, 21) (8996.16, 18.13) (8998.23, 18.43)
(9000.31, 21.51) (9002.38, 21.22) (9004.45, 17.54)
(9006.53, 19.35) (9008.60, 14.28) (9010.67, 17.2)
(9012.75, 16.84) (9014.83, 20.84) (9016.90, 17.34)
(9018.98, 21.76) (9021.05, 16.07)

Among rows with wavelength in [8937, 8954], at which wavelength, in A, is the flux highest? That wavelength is 8952.77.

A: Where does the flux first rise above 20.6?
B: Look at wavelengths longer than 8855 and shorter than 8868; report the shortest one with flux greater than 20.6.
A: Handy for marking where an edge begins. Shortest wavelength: 8856.40 A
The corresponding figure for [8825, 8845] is 8827.90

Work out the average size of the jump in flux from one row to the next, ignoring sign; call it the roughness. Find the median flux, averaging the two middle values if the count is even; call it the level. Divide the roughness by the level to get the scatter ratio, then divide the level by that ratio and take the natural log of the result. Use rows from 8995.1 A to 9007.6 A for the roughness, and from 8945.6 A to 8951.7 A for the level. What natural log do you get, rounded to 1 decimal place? 5.4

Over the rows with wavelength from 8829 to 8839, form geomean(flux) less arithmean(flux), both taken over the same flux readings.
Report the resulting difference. -0.08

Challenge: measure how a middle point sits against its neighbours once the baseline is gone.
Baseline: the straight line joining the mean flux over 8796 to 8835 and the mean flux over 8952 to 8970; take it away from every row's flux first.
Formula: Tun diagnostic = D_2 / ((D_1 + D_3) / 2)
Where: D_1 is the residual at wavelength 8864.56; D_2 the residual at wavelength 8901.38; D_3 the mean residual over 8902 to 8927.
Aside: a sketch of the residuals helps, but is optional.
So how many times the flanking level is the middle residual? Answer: 0.5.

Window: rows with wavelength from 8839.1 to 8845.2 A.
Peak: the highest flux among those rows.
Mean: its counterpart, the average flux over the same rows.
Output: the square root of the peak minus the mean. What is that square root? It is 1.6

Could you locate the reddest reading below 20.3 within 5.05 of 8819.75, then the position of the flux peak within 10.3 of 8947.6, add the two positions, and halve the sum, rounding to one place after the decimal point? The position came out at 8888.3 A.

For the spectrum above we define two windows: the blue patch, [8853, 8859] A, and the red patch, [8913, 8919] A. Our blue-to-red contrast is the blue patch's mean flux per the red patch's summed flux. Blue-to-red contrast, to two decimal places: 0.24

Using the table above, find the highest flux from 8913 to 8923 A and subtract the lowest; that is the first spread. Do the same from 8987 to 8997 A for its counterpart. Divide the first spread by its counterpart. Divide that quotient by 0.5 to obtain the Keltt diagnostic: 3.4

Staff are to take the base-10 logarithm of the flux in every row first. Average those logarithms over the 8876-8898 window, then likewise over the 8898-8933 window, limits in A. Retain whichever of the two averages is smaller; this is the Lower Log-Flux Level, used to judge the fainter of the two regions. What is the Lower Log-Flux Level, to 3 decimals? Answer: 1.276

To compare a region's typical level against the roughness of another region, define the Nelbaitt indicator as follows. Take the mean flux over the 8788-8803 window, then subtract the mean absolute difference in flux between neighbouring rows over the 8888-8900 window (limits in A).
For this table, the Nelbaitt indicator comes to 15.1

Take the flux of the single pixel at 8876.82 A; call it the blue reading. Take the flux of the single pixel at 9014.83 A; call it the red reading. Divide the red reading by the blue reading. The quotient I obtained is 1.0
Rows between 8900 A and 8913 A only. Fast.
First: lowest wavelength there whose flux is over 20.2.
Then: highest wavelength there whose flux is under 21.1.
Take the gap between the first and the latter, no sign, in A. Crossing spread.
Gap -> 8.2 A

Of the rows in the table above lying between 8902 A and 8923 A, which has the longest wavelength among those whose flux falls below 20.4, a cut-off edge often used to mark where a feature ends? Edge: 8919.85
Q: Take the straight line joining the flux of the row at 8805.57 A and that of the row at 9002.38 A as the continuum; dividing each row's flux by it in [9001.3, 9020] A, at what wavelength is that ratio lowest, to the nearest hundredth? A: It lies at 9008.60 A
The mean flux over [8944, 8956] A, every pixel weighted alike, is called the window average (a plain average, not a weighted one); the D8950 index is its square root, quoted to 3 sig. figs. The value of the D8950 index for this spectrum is 4.58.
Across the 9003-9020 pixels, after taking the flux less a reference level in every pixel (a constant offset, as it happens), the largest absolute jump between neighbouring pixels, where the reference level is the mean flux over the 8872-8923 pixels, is 5.1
